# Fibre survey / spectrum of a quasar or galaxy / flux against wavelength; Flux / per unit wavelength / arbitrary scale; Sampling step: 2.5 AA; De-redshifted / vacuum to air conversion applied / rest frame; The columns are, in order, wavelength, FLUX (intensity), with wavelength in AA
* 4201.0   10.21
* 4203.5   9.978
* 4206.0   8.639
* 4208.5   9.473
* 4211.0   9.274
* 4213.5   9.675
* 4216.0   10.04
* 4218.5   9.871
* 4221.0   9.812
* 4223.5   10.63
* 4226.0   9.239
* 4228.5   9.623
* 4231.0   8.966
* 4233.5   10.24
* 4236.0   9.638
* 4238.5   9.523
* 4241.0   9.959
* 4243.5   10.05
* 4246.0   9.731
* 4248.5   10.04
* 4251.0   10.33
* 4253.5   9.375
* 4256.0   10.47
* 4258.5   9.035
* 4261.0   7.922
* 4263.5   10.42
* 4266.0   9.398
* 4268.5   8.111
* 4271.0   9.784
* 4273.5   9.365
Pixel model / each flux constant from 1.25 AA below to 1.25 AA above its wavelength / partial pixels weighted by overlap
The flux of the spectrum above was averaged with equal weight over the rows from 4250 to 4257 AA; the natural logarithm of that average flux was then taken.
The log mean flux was 2.31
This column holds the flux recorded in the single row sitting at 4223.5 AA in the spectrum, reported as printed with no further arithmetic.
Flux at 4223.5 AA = 10.63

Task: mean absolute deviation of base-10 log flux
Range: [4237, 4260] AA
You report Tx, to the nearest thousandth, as 0.017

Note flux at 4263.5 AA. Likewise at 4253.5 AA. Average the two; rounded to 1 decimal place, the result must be 9.9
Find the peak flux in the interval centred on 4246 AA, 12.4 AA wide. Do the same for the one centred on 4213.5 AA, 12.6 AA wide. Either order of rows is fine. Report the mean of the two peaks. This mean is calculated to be 10.2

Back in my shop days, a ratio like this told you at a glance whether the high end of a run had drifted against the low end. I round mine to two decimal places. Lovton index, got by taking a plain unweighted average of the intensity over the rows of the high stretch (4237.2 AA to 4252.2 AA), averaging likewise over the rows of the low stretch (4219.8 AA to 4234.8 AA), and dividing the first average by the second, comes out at 1.02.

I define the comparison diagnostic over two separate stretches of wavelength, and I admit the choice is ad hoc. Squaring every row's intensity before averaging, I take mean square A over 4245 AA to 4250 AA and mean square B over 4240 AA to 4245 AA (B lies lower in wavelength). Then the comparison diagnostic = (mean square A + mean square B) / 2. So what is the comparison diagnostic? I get 99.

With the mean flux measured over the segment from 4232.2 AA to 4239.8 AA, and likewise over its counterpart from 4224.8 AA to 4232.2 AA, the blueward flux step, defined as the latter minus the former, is -0.5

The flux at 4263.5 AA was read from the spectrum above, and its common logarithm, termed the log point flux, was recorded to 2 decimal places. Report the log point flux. 1.02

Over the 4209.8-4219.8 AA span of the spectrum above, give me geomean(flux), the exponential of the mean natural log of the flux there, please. 9.71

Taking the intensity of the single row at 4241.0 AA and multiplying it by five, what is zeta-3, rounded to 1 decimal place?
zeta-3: 49.8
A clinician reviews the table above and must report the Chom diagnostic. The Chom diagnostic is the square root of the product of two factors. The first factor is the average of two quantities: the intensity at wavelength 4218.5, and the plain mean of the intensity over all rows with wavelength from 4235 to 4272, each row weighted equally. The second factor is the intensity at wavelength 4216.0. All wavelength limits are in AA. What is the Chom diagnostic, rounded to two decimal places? 9.88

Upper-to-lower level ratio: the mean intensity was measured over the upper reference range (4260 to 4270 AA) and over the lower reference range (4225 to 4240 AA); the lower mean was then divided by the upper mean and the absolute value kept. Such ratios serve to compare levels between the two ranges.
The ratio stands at 1.06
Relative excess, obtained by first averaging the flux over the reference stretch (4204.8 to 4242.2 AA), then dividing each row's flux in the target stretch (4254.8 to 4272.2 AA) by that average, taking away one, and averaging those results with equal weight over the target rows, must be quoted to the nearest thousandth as -0.035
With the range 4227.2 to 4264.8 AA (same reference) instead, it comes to 0.005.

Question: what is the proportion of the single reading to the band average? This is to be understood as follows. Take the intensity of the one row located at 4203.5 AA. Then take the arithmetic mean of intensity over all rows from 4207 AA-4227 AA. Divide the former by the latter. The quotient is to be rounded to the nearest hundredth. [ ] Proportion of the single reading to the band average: 1.02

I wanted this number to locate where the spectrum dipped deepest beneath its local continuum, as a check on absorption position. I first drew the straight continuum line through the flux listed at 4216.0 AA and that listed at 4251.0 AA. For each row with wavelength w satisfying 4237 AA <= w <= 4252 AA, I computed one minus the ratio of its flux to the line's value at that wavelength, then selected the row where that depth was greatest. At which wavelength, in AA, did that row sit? 4238.5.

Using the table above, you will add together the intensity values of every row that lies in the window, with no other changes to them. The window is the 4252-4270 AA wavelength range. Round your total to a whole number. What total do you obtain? 65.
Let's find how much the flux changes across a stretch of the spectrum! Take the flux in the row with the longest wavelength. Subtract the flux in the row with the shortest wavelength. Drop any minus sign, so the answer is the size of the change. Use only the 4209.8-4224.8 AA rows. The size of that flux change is 1.4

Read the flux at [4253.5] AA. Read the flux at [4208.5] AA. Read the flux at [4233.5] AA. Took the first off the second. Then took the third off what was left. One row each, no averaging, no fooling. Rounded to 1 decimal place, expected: -10.1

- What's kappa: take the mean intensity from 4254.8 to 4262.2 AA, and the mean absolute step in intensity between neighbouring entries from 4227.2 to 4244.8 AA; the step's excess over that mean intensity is -8.6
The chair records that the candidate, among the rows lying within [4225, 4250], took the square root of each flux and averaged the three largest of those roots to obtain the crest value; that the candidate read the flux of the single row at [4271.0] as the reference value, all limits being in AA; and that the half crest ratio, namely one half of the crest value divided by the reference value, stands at 0.162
